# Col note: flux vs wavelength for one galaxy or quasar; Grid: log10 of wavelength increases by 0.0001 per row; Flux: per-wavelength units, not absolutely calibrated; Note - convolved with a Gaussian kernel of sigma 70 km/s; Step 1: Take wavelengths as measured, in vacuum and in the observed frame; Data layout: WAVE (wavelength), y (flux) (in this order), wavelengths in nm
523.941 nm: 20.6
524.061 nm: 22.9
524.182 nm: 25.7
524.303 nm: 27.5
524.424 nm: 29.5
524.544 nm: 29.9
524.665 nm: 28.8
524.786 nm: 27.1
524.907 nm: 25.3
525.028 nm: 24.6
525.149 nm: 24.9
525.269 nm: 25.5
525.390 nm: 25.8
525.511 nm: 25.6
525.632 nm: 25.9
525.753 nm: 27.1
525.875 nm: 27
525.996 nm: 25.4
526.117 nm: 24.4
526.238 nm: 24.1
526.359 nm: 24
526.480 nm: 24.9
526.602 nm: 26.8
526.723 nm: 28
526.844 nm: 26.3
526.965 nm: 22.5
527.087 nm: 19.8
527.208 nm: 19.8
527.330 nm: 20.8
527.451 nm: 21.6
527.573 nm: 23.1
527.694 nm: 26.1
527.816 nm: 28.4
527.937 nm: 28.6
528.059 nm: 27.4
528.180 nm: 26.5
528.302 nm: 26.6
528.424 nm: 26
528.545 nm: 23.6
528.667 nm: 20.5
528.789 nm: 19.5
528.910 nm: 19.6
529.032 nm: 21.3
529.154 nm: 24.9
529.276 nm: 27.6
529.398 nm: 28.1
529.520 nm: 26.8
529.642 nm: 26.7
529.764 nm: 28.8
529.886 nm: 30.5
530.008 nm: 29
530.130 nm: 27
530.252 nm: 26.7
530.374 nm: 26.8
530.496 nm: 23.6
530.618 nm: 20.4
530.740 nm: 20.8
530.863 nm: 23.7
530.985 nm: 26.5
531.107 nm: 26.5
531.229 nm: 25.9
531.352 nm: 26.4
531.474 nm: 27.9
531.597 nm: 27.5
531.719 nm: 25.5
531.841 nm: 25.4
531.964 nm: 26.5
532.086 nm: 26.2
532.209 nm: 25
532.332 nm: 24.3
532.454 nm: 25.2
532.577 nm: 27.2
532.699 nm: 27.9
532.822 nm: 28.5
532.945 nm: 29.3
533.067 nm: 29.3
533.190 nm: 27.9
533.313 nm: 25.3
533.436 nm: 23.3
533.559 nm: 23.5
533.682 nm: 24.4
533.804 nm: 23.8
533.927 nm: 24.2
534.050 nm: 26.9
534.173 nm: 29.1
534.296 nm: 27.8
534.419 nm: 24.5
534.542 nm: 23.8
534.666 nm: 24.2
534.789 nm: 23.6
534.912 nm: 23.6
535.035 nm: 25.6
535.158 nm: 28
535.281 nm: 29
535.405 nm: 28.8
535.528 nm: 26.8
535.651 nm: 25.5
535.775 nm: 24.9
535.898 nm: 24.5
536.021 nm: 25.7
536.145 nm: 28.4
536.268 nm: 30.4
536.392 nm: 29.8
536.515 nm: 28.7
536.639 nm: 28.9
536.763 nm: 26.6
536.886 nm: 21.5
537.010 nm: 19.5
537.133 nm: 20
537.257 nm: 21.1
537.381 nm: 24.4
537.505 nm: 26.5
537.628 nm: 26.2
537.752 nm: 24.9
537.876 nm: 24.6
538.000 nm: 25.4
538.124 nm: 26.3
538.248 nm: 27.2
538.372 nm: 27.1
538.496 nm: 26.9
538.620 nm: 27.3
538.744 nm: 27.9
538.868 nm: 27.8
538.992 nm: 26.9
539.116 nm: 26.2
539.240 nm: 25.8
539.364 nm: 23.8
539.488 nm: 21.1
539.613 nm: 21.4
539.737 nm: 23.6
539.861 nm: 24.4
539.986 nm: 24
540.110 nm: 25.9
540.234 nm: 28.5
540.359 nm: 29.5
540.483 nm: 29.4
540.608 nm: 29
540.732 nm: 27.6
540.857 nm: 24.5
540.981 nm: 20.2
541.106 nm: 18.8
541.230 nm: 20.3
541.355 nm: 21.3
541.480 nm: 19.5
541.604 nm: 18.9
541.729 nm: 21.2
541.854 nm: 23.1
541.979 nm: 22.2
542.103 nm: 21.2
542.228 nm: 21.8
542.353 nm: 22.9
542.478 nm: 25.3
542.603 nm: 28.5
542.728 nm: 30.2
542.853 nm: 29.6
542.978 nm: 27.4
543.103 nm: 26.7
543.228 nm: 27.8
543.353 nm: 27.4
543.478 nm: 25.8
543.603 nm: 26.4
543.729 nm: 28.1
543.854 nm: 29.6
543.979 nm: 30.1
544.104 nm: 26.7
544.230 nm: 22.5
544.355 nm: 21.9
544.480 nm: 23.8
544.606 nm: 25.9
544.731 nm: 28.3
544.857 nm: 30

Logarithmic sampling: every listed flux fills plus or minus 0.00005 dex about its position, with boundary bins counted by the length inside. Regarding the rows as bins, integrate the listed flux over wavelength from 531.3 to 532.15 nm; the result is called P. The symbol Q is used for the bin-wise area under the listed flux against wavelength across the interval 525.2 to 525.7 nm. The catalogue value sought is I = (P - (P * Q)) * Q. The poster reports -3443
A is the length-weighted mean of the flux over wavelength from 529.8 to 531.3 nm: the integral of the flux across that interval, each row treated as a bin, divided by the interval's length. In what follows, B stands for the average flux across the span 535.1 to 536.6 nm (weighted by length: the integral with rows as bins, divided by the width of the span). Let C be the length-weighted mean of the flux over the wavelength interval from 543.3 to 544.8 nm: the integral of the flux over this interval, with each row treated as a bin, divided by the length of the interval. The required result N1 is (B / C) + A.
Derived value 26.7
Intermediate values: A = 25.7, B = 27.6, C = 26.4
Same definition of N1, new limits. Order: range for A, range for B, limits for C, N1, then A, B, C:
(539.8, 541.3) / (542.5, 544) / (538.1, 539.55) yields 26.2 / 25.2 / 28.0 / 26.2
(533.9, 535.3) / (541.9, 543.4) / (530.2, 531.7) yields 26.8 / 25.8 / 25.9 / 25.2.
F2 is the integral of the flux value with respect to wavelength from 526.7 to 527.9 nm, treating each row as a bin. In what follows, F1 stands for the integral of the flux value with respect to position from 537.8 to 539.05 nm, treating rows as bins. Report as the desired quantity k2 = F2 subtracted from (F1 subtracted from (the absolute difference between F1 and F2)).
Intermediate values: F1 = 33.4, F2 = 28.3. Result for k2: -56.7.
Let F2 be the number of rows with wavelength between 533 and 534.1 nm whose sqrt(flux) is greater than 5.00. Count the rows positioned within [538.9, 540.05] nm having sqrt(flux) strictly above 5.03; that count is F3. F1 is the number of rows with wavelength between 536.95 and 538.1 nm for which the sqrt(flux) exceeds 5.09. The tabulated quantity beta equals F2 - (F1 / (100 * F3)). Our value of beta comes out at 4.0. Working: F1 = 2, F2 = 4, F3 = 3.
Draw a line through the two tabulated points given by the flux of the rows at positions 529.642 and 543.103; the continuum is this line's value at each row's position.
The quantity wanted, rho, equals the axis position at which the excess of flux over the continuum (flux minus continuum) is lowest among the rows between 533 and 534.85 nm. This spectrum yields 533.436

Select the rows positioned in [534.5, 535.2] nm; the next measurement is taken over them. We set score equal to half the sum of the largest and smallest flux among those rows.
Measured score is 25.8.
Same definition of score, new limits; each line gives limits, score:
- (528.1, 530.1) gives 25.0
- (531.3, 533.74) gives 26.3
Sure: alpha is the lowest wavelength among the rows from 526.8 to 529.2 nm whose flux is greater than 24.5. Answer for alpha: 526.844 nm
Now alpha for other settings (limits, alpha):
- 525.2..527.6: 525.269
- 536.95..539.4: 537.505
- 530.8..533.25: 530.985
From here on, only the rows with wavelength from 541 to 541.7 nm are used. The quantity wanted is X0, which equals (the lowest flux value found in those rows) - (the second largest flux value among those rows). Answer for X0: -1.5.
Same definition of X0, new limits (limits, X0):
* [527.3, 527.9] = -5.3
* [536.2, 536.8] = -3.2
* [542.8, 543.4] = -1.1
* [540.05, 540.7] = -3.5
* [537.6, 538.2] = -1.6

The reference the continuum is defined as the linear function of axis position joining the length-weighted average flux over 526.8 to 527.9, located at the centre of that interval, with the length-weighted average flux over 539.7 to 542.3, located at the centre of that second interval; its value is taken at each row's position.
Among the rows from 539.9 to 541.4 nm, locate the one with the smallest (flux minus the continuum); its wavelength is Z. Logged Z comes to 541.106 nm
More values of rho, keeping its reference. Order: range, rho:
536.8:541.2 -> 541.106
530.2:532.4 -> 530.618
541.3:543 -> 541.604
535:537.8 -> 537.010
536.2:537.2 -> 537.010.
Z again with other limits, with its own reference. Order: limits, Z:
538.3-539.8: 539.488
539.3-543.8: 541.106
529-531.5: 530.618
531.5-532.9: 532.332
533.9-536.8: 534.912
